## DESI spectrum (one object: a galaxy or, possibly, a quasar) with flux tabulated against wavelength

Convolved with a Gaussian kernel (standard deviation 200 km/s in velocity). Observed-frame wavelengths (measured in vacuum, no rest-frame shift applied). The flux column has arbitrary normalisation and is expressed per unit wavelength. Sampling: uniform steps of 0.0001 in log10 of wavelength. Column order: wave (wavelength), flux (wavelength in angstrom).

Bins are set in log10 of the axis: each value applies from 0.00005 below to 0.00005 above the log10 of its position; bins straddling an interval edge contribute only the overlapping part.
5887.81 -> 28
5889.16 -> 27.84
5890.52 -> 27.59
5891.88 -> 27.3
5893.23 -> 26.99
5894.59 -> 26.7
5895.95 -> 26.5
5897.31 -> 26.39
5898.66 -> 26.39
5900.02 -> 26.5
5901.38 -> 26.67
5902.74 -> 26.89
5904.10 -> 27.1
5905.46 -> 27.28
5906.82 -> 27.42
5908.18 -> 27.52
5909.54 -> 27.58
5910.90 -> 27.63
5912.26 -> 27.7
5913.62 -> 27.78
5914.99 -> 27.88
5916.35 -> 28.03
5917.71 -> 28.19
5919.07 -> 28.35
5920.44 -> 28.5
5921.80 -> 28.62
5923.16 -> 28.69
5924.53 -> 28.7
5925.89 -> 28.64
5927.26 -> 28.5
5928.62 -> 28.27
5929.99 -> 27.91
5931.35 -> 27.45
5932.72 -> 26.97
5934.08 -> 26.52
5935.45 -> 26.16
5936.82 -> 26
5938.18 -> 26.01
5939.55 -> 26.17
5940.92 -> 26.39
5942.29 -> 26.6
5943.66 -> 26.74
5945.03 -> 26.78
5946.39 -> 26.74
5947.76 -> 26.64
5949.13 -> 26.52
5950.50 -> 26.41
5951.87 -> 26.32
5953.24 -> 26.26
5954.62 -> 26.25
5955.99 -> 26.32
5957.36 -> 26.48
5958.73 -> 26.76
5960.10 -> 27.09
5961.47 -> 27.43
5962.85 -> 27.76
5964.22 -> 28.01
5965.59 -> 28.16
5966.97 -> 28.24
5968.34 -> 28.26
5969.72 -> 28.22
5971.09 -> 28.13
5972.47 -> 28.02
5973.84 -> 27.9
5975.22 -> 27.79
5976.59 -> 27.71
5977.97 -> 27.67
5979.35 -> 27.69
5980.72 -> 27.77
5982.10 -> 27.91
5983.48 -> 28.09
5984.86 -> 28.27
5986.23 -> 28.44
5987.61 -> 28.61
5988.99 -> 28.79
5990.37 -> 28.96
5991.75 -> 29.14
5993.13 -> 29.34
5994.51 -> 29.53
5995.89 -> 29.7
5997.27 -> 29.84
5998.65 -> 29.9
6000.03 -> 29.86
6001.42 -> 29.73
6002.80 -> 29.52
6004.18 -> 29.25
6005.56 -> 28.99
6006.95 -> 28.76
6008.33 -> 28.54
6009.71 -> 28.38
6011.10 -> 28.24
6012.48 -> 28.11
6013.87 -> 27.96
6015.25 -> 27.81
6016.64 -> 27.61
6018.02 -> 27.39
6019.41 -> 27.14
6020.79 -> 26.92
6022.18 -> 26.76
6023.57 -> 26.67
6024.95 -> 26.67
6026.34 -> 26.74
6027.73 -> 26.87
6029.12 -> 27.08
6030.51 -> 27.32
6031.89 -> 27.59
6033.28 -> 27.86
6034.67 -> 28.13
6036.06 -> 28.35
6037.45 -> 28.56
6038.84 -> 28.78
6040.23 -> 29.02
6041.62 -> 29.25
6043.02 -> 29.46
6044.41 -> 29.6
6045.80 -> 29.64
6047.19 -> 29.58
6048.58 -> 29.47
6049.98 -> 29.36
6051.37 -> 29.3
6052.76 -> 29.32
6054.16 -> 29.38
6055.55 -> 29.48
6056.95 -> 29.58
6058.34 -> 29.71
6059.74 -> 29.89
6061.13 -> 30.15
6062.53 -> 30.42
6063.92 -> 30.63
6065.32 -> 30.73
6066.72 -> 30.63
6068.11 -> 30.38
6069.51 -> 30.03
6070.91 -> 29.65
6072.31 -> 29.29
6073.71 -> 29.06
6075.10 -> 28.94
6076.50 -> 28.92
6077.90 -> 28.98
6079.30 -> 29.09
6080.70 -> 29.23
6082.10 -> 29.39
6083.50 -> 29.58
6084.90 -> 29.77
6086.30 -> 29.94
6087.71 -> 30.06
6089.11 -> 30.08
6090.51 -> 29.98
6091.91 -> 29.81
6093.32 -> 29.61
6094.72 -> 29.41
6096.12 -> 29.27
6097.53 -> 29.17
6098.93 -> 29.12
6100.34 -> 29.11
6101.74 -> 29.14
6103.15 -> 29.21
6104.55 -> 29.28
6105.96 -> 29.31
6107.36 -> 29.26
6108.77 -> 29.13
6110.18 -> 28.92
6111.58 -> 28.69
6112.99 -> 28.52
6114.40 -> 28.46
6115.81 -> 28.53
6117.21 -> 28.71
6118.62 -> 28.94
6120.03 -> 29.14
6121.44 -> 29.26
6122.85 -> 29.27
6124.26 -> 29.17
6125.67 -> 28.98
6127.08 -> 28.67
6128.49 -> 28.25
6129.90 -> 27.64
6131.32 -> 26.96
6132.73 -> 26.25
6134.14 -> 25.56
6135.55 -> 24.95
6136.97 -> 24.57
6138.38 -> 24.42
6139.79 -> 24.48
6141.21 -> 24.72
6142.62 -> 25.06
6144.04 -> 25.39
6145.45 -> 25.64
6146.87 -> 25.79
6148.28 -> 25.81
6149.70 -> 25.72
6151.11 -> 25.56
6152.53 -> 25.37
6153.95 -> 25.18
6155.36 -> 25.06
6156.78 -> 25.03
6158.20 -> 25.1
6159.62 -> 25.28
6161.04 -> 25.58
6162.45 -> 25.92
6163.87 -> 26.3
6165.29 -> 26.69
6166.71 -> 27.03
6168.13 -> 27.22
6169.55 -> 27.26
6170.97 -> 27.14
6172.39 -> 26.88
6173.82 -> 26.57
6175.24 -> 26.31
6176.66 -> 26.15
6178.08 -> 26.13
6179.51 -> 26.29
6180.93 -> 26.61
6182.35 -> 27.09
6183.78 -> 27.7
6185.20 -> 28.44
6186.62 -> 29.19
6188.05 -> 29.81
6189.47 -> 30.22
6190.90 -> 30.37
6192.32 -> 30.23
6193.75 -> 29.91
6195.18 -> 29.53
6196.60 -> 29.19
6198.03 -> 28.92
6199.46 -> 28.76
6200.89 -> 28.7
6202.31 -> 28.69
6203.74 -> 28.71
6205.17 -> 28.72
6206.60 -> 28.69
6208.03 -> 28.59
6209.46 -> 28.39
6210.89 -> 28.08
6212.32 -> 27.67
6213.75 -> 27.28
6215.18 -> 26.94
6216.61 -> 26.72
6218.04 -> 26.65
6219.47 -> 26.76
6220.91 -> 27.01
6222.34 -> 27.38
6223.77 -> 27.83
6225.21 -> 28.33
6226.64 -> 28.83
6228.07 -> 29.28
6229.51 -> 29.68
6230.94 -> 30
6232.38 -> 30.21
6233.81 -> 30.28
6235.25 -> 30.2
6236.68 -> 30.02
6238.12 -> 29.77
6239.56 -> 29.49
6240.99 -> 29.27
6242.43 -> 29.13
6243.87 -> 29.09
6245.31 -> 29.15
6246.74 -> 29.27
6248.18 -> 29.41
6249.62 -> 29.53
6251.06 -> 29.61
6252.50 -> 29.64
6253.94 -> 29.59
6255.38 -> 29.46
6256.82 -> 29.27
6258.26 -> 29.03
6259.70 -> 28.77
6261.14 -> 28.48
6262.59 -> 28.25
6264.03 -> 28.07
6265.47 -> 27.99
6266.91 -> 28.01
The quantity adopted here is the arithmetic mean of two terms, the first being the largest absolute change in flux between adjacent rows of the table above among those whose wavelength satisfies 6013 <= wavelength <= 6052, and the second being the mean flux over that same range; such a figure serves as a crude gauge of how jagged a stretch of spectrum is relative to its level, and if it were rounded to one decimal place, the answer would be 14.2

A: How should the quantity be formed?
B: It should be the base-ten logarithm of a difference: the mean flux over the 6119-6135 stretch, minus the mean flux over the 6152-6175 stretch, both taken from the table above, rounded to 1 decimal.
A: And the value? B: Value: 0.3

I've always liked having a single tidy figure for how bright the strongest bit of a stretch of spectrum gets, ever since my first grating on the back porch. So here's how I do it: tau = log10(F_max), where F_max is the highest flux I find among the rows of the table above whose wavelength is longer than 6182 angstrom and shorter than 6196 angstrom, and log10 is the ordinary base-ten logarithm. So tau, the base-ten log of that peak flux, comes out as 1.48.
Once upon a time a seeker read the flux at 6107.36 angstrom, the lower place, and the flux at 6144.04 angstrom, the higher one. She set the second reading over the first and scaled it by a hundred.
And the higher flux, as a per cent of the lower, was 87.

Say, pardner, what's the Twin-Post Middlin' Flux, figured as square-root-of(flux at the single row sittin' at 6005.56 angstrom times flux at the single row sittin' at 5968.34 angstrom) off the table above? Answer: 28.6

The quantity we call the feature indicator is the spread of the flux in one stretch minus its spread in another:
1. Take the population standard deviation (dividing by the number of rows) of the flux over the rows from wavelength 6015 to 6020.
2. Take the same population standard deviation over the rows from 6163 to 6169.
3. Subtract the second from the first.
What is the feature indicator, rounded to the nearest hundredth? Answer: -0.10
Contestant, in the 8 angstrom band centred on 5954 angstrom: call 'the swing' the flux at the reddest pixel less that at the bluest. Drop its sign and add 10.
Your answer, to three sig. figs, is 10.1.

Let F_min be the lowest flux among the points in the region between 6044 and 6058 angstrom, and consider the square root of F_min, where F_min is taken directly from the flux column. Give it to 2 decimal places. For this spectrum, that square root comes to 5.41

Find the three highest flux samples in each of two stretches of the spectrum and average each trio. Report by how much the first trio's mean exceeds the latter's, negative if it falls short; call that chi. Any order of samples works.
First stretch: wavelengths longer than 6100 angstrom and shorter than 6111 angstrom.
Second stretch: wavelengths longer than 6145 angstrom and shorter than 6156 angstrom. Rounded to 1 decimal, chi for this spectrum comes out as 3.5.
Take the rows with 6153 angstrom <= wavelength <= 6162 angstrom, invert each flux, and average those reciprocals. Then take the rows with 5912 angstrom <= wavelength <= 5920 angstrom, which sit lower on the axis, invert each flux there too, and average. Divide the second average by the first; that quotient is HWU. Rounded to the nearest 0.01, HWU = 0.90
